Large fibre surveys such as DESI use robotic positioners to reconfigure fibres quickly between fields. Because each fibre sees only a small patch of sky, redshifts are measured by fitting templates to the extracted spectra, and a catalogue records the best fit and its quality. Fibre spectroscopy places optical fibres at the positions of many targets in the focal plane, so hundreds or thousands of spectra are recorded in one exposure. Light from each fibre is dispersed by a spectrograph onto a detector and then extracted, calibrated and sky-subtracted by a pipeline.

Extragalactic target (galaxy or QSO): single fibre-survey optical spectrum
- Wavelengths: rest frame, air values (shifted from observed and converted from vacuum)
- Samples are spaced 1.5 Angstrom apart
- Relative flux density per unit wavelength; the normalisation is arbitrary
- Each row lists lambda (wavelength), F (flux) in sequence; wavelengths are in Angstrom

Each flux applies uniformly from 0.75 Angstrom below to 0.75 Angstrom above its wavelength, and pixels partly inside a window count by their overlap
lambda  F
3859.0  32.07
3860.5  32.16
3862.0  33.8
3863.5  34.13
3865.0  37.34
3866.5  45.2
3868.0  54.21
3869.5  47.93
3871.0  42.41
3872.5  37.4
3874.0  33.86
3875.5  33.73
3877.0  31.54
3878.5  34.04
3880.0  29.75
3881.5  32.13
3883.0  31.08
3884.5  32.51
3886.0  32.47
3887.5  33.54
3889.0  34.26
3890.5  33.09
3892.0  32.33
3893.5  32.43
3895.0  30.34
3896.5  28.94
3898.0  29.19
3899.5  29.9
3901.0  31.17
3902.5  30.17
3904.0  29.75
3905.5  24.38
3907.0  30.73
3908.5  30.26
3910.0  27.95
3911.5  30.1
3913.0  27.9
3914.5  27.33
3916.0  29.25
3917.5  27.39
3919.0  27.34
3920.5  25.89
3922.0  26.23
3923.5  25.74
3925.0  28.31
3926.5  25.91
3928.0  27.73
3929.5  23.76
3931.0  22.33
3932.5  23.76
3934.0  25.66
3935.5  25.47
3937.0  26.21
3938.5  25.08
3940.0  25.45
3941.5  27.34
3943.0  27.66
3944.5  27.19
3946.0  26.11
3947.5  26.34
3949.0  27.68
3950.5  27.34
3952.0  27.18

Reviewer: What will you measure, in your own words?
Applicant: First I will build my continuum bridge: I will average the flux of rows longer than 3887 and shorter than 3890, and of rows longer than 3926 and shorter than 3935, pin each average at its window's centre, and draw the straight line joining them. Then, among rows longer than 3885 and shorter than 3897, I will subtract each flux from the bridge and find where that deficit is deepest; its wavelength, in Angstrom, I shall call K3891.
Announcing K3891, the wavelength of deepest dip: 3896.5 Angstrom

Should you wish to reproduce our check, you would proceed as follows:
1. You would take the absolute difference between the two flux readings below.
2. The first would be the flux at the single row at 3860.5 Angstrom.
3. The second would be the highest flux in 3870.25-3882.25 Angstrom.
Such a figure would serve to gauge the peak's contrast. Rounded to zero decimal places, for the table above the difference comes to 10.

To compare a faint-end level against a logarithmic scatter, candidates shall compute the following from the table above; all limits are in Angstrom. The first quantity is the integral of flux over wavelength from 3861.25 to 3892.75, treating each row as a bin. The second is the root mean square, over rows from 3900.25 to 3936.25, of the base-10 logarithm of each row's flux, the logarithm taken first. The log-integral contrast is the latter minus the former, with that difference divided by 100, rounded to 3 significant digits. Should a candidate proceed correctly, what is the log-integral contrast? -11.3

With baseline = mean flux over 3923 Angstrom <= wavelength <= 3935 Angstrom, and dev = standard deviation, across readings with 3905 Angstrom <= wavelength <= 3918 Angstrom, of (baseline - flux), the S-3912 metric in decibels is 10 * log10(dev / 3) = -2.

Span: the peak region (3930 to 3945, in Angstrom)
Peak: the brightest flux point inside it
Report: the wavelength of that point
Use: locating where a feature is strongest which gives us 3943.0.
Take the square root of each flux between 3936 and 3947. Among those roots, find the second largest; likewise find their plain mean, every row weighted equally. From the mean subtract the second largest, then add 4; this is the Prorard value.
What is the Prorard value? 3.91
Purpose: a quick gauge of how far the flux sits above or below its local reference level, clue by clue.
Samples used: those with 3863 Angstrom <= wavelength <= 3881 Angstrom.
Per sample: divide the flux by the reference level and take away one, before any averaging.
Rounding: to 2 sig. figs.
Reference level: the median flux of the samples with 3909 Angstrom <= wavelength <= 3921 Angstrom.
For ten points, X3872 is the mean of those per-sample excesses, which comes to 0.39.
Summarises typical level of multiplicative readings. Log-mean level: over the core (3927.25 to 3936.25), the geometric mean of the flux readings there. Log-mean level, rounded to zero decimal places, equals 25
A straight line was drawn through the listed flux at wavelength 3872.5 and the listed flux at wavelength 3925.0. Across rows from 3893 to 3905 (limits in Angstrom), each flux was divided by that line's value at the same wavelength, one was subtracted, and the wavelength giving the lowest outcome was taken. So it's 3896.5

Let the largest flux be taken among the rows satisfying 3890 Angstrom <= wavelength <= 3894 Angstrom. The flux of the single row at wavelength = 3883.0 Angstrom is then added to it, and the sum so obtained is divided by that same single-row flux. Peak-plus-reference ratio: 2.06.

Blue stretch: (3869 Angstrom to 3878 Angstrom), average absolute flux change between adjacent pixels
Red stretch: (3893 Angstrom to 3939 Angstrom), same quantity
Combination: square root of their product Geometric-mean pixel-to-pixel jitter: 2.34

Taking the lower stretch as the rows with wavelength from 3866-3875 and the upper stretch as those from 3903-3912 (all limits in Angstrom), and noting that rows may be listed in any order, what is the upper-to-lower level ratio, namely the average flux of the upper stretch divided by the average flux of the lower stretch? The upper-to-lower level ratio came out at 0.7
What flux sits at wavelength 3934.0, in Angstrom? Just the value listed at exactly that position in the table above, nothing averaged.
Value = 25.66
